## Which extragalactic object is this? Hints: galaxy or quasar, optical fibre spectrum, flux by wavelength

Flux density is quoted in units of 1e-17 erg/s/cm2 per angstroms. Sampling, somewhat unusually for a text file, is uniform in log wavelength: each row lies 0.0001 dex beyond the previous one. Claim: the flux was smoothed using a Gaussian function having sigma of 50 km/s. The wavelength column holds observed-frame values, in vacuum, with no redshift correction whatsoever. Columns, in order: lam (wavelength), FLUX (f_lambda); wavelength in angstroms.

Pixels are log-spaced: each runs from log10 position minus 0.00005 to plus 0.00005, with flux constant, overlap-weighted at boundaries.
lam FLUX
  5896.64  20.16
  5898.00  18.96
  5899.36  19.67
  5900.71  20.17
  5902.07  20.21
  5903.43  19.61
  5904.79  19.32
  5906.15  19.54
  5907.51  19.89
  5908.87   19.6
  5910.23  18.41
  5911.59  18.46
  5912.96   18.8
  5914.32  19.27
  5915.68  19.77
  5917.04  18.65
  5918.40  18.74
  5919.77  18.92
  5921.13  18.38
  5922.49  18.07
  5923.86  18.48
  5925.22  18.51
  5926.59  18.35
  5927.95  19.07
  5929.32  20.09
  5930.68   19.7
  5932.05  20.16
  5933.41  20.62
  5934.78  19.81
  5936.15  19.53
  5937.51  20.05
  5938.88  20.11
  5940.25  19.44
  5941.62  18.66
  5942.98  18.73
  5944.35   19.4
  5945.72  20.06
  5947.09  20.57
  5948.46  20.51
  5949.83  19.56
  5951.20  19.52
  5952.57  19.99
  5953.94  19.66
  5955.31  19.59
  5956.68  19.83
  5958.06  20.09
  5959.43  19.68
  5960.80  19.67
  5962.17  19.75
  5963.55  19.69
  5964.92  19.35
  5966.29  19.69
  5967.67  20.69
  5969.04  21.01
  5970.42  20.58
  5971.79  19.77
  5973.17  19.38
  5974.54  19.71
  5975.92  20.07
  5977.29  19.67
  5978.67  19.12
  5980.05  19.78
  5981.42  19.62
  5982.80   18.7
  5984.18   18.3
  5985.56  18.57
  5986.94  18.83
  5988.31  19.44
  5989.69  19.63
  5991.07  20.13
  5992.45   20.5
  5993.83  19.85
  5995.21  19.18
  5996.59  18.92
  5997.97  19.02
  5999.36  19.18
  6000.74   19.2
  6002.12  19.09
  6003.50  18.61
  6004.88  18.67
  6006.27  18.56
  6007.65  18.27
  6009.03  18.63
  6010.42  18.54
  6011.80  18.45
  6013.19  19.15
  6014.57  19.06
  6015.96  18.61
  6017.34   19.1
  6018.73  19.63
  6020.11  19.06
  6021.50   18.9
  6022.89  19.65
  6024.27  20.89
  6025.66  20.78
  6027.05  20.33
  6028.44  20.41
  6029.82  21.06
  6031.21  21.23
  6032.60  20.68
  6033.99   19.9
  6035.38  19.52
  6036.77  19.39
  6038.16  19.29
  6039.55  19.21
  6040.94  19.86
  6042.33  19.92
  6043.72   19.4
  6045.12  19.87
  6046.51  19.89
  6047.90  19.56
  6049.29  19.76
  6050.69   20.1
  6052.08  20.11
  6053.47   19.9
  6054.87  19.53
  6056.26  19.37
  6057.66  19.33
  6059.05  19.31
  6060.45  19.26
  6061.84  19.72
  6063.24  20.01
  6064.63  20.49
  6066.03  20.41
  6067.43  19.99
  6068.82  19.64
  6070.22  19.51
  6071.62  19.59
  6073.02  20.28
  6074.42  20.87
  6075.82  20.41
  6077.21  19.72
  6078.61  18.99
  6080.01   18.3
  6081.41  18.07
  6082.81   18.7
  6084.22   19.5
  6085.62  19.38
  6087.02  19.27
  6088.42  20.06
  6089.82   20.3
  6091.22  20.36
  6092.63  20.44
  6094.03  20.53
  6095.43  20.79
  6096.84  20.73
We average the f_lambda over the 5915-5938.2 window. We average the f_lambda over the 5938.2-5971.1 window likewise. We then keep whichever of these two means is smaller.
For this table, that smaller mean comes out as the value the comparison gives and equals 19.23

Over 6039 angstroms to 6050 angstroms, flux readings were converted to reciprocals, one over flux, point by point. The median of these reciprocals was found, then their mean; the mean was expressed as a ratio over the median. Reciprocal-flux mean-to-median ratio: 1.01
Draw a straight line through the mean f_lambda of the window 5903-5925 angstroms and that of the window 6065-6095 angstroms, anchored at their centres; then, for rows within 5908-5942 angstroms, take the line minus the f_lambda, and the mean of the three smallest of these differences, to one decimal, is -1.2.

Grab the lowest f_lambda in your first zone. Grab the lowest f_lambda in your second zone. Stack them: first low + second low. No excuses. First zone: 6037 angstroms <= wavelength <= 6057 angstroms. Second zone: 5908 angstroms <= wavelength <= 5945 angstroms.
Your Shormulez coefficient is 37.3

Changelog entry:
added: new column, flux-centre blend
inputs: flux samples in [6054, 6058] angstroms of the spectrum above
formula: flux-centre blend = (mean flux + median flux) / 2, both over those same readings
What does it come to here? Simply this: 19.4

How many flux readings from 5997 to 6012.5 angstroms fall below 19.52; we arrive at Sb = 11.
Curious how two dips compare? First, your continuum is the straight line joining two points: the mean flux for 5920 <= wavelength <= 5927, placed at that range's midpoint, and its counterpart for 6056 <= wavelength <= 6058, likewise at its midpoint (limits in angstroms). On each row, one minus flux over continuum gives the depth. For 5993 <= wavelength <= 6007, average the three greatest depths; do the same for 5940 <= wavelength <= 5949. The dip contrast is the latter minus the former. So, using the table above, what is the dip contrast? -0.04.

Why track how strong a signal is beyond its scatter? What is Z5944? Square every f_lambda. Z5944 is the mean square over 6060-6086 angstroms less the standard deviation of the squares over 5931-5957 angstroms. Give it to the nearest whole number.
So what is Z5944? 365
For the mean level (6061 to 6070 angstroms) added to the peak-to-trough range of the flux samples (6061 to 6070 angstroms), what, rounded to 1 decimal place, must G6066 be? 20.9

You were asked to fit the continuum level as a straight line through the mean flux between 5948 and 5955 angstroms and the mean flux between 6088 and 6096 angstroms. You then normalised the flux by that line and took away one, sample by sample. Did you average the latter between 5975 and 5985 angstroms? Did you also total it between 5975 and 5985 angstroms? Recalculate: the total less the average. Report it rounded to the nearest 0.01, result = -0.19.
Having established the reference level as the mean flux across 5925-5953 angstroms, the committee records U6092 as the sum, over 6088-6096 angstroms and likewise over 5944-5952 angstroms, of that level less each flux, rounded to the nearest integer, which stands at -6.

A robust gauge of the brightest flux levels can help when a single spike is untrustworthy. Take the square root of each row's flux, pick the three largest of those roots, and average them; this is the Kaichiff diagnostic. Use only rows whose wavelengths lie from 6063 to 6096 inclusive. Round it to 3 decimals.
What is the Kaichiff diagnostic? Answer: 4.553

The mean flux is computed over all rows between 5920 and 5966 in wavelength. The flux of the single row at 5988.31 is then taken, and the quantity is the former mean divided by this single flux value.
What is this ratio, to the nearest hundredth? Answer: 1.00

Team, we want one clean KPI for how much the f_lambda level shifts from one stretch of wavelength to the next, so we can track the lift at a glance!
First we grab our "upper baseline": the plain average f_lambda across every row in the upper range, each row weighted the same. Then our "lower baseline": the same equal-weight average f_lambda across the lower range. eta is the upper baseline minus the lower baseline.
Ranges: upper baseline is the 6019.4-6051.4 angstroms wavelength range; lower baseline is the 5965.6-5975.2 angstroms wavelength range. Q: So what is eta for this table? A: -0.18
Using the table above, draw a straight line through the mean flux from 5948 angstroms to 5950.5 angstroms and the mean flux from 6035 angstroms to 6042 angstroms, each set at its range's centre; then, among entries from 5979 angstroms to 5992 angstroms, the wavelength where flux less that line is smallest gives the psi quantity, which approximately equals 5984.18 angstroms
